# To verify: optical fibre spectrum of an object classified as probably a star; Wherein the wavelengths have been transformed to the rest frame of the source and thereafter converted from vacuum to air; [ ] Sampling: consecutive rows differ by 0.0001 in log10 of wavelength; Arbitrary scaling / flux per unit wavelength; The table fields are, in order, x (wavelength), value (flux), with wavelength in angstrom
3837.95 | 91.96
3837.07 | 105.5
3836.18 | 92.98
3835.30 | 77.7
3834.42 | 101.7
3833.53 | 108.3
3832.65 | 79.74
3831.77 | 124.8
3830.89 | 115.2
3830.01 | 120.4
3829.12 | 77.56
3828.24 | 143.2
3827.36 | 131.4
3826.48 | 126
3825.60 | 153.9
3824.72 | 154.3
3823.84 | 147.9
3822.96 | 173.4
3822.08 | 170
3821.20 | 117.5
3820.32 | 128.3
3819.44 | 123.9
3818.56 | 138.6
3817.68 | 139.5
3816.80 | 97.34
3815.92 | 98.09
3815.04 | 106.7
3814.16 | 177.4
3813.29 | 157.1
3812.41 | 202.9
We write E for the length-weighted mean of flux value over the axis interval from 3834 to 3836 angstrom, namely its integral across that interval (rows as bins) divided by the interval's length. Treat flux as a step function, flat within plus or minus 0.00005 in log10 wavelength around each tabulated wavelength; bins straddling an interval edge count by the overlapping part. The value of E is 90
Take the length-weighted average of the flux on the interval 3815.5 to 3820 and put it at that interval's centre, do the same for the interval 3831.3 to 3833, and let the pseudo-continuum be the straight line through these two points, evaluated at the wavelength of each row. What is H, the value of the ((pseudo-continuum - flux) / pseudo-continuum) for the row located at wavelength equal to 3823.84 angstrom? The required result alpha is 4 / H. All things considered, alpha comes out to -13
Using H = -0.3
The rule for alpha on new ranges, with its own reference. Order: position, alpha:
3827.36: -20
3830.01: -30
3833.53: -70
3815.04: 31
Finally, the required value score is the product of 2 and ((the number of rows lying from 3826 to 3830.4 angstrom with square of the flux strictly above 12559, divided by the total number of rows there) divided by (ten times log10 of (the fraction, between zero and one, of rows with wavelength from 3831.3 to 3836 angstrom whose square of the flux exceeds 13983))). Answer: -0.2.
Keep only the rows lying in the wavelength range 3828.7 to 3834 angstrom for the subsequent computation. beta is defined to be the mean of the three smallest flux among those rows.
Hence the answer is 89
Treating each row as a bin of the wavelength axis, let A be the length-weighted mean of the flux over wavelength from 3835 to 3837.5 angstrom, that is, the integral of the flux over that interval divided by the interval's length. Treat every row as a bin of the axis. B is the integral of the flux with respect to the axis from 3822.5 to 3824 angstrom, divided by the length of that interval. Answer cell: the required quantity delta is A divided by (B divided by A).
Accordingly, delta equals 53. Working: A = 93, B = 163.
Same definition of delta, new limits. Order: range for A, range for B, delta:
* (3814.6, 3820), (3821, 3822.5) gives 93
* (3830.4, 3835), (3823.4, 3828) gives 78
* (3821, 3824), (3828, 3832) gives 211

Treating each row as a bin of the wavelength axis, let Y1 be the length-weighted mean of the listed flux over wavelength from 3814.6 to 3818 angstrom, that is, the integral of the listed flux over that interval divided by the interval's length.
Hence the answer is 109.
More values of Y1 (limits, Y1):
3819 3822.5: 135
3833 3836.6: 95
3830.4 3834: 107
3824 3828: 142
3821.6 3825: 161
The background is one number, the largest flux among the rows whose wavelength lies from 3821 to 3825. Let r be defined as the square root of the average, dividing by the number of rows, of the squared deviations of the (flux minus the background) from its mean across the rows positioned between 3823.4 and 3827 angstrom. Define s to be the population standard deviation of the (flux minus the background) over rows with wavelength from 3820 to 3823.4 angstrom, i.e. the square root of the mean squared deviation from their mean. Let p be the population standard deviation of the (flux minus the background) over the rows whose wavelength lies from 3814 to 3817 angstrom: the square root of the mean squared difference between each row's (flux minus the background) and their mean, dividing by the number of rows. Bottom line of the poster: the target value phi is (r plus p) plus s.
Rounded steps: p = 33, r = 12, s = 25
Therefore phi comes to 69.7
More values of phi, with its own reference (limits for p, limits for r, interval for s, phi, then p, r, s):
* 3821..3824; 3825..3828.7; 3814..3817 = 66.5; 22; 11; 33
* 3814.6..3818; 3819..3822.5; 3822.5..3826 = 47.4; 17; 21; 10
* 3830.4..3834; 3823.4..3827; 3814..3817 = 61.8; 17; 12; 33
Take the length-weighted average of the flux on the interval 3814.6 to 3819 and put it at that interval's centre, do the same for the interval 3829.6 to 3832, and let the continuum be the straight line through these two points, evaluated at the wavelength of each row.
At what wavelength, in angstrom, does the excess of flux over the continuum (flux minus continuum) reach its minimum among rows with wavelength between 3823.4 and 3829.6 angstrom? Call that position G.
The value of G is 3829.12 angstrom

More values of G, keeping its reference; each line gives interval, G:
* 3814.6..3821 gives 3816.80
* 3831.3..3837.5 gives 3835.30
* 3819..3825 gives 3821.20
